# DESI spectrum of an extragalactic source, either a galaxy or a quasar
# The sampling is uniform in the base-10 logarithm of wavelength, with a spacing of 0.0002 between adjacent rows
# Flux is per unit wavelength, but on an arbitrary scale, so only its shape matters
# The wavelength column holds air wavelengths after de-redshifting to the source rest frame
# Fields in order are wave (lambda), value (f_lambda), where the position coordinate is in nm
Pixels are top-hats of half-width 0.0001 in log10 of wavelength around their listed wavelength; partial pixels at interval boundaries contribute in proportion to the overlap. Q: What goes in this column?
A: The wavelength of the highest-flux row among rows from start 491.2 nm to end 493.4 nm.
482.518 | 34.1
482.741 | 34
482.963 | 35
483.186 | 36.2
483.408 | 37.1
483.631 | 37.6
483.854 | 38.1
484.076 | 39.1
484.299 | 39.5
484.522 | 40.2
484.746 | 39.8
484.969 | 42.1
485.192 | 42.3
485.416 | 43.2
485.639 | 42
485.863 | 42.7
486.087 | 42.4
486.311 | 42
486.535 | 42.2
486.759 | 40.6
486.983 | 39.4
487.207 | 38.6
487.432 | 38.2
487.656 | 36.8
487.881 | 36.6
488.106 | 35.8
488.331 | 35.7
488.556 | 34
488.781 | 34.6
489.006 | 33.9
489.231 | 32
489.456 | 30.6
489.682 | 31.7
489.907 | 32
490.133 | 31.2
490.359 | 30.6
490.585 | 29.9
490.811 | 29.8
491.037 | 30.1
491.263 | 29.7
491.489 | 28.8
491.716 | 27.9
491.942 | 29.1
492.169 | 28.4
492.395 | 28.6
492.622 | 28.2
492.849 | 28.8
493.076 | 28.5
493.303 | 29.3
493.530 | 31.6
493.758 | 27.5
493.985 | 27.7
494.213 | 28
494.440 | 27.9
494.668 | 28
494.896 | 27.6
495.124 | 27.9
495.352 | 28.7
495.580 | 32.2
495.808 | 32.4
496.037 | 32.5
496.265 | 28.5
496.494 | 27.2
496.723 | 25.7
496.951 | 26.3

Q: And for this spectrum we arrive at 491.263 nm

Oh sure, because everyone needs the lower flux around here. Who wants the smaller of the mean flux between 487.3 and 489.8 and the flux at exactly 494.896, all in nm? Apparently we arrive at 28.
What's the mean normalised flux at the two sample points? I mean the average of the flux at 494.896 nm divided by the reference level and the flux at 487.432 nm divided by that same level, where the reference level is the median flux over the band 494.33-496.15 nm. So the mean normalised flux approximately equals 1.16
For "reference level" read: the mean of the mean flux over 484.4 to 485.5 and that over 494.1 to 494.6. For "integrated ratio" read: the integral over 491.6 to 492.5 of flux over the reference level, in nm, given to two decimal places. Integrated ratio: 0.74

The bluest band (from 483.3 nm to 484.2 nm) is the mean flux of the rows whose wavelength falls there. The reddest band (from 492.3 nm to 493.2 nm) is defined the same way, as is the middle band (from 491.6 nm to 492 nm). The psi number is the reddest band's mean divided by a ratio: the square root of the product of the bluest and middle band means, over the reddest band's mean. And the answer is 25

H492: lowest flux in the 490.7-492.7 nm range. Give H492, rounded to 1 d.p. 27.9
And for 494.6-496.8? 25.7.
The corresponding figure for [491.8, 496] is 27.5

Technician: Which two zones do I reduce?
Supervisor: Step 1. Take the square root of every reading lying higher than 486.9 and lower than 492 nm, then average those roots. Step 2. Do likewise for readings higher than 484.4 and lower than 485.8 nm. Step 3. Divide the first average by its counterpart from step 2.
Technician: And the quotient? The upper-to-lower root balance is 0.888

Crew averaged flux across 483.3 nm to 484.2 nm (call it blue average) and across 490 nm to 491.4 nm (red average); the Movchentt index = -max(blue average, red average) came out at -38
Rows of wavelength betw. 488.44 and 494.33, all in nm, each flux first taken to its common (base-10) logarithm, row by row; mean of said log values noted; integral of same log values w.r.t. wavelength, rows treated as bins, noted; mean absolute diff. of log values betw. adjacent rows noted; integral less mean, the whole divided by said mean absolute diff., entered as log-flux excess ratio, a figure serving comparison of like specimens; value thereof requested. 576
